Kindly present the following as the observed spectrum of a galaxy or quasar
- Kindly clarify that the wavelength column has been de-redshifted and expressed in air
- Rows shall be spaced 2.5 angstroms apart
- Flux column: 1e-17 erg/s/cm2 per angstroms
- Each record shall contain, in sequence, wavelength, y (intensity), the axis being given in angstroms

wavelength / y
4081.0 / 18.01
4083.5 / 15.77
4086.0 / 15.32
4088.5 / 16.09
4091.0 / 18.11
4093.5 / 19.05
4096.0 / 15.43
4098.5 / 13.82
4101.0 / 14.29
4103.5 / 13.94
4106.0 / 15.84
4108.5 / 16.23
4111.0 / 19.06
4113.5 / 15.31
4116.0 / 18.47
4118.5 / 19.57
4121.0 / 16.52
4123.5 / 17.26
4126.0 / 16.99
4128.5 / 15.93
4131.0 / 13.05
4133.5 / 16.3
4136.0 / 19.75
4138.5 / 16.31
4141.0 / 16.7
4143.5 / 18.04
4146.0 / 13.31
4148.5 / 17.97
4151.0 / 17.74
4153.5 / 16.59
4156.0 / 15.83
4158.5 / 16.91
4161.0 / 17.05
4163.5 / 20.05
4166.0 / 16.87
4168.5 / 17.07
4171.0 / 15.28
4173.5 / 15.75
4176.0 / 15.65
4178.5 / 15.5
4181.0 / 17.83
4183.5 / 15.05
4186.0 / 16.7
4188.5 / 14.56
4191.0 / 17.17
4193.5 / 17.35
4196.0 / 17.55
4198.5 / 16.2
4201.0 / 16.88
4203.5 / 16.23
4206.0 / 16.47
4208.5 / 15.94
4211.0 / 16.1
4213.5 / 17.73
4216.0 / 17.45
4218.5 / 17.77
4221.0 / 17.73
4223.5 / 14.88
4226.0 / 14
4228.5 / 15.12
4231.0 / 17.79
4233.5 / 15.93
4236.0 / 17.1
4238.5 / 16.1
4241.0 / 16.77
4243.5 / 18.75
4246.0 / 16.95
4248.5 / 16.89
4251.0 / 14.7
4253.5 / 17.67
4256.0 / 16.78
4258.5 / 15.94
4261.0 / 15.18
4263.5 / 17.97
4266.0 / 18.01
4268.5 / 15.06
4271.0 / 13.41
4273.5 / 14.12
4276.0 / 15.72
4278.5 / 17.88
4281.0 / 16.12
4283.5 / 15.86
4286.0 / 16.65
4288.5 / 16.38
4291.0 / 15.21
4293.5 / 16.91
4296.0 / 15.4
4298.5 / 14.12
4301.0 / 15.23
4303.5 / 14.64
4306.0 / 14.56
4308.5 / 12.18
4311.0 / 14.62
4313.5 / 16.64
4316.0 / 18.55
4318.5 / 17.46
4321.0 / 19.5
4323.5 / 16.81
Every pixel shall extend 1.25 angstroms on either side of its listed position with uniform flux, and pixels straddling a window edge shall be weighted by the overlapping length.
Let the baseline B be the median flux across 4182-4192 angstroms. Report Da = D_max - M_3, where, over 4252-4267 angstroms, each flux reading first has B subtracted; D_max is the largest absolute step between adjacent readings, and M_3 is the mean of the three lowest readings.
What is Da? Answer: 2.7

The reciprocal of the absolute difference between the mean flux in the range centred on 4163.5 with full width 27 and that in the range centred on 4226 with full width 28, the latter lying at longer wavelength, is 3.4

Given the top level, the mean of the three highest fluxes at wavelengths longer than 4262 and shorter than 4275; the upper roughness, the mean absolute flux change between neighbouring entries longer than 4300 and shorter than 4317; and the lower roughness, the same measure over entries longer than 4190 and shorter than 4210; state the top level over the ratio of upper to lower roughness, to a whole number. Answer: 6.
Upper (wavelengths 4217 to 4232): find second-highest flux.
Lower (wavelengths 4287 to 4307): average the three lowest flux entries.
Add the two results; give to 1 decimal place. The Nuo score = 32.2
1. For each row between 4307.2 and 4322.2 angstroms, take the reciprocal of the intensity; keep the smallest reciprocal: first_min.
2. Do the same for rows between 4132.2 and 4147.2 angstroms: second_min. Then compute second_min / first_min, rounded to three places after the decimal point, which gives 0.987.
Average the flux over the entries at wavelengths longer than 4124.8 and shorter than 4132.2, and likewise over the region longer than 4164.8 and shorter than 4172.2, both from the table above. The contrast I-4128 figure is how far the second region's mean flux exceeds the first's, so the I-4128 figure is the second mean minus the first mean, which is 1.1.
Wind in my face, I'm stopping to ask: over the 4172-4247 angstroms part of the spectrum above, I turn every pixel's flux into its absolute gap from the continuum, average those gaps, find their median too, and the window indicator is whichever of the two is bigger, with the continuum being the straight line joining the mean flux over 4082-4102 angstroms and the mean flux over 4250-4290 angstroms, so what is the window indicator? 0.99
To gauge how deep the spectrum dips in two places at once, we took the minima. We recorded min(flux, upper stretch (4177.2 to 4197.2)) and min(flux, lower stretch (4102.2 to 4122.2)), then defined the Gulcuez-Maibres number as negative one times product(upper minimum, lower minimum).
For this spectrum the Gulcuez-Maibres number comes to -203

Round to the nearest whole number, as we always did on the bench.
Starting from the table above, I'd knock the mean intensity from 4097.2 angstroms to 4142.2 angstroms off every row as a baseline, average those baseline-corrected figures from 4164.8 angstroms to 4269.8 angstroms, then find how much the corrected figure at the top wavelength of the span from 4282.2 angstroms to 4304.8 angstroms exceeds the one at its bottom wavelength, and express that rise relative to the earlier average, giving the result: -16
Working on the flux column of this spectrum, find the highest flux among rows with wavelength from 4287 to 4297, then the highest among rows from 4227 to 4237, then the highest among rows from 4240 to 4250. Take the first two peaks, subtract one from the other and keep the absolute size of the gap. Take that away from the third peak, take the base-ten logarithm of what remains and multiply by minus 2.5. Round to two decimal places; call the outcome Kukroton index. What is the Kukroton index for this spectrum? -3.13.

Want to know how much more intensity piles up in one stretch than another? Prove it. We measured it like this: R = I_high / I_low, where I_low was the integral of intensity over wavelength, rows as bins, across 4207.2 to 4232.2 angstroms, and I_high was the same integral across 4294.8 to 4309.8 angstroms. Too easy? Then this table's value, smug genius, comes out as 0.52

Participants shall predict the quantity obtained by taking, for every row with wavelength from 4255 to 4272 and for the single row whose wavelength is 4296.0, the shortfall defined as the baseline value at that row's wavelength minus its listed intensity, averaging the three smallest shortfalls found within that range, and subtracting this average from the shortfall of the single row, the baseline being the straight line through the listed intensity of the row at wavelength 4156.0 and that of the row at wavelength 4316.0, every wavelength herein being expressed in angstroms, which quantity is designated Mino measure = 2.8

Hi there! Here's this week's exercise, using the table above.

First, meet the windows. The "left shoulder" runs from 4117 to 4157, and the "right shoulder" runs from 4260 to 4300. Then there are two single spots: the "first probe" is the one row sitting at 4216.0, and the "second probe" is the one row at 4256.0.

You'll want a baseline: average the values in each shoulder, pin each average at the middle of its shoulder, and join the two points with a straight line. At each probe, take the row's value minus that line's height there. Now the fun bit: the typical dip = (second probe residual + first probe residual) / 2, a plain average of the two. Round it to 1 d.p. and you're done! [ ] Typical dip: 1.0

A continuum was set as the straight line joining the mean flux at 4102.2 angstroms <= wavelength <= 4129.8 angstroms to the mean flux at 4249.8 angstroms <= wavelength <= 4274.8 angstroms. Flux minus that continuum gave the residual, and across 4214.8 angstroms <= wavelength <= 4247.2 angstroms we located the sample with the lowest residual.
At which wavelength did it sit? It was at 4226.0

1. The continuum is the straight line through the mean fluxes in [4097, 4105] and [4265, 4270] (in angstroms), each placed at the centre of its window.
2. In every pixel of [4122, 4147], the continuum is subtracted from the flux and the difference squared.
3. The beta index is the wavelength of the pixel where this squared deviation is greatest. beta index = 4136.0 angstroms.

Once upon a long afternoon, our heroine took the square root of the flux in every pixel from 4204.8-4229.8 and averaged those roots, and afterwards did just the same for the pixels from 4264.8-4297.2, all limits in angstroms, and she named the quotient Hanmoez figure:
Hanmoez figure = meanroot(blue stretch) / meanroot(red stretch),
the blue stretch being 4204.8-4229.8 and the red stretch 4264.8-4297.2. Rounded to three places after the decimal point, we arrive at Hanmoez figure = 1.013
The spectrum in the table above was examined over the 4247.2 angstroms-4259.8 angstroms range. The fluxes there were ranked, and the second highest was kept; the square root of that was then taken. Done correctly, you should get 4.11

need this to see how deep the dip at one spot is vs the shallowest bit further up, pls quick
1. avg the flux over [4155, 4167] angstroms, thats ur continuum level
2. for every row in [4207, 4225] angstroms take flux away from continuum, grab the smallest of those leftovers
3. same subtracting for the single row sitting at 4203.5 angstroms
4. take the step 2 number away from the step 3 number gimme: 1.5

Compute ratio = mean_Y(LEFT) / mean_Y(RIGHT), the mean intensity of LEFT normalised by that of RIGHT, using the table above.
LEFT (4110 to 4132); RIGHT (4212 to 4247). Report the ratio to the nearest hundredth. 1.01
